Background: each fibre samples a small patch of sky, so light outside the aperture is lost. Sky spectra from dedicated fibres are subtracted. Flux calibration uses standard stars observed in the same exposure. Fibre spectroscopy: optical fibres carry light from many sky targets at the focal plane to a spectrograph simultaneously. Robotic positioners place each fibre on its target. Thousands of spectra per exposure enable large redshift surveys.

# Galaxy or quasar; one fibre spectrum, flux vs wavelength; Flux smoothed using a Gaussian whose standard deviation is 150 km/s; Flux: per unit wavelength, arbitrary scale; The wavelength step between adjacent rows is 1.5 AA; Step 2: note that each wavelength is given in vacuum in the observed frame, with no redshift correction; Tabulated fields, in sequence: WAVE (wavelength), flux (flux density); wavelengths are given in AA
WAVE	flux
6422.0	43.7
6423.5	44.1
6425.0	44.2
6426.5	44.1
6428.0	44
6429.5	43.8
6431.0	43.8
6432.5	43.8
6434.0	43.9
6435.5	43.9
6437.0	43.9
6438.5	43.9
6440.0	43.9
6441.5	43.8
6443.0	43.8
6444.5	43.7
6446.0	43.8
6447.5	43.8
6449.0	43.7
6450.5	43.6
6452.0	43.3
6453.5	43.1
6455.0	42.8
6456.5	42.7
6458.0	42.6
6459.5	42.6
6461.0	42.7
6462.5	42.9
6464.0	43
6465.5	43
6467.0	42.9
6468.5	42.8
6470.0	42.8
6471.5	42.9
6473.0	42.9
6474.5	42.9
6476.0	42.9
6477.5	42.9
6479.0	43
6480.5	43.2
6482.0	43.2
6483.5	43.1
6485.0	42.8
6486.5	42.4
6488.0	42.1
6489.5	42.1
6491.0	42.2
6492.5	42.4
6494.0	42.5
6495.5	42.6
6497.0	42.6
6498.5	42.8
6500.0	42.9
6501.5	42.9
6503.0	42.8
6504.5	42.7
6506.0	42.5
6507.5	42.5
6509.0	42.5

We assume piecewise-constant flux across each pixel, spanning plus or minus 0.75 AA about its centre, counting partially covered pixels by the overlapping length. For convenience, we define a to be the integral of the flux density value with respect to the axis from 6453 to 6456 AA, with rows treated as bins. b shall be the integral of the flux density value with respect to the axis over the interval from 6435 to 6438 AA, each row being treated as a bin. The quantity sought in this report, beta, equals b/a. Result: 1.02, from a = 129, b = 132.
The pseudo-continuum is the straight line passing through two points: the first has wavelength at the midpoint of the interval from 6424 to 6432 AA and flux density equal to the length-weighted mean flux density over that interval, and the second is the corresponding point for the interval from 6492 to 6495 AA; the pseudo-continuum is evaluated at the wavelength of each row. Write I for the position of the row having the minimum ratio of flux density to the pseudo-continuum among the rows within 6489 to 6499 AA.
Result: 6489.5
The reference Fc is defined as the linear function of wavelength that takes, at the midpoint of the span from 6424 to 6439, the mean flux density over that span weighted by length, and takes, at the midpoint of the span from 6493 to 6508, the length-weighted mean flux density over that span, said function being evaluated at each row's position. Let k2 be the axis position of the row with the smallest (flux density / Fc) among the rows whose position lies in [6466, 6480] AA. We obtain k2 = 6468.5 AA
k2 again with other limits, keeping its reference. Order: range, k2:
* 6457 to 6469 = 6458.0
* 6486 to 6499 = 6488.0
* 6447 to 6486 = 6458.0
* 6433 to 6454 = 6453.5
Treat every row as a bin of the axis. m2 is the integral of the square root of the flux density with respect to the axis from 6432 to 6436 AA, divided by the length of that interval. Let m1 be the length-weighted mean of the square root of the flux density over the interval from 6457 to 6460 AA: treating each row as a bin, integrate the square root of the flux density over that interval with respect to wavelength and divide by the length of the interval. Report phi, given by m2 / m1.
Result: 1.01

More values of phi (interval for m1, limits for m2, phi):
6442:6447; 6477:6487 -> 0.99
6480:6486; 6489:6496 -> 0.99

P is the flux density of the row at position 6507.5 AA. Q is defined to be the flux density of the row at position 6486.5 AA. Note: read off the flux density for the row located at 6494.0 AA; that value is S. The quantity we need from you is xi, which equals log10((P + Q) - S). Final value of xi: 1.63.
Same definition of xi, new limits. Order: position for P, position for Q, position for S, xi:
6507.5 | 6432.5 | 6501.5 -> 1.64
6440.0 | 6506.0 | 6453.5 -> 1.64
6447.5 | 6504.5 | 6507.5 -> 1.64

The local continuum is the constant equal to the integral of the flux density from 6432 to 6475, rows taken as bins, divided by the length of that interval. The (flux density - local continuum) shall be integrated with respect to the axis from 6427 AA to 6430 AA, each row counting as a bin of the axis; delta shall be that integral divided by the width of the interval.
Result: 0.6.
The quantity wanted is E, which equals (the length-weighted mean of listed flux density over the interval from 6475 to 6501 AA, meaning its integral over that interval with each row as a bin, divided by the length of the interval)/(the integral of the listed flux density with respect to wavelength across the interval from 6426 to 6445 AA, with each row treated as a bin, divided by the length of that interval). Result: 0.97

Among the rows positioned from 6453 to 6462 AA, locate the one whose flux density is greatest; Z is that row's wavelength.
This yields 6453.5 AA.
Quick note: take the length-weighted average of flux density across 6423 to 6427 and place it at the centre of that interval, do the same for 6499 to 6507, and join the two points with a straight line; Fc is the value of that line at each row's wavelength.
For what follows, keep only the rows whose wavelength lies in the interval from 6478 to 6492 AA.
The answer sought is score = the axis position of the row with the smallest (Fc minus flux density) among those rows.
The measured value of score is 6482.0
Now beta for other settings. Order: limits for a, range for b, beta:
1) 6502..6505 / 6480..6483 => 1.01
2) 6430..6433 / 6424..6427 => 1.01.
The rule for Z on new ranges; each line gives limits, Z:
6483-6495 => 6483.5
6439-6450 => 6440.0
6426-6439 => 6426.5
